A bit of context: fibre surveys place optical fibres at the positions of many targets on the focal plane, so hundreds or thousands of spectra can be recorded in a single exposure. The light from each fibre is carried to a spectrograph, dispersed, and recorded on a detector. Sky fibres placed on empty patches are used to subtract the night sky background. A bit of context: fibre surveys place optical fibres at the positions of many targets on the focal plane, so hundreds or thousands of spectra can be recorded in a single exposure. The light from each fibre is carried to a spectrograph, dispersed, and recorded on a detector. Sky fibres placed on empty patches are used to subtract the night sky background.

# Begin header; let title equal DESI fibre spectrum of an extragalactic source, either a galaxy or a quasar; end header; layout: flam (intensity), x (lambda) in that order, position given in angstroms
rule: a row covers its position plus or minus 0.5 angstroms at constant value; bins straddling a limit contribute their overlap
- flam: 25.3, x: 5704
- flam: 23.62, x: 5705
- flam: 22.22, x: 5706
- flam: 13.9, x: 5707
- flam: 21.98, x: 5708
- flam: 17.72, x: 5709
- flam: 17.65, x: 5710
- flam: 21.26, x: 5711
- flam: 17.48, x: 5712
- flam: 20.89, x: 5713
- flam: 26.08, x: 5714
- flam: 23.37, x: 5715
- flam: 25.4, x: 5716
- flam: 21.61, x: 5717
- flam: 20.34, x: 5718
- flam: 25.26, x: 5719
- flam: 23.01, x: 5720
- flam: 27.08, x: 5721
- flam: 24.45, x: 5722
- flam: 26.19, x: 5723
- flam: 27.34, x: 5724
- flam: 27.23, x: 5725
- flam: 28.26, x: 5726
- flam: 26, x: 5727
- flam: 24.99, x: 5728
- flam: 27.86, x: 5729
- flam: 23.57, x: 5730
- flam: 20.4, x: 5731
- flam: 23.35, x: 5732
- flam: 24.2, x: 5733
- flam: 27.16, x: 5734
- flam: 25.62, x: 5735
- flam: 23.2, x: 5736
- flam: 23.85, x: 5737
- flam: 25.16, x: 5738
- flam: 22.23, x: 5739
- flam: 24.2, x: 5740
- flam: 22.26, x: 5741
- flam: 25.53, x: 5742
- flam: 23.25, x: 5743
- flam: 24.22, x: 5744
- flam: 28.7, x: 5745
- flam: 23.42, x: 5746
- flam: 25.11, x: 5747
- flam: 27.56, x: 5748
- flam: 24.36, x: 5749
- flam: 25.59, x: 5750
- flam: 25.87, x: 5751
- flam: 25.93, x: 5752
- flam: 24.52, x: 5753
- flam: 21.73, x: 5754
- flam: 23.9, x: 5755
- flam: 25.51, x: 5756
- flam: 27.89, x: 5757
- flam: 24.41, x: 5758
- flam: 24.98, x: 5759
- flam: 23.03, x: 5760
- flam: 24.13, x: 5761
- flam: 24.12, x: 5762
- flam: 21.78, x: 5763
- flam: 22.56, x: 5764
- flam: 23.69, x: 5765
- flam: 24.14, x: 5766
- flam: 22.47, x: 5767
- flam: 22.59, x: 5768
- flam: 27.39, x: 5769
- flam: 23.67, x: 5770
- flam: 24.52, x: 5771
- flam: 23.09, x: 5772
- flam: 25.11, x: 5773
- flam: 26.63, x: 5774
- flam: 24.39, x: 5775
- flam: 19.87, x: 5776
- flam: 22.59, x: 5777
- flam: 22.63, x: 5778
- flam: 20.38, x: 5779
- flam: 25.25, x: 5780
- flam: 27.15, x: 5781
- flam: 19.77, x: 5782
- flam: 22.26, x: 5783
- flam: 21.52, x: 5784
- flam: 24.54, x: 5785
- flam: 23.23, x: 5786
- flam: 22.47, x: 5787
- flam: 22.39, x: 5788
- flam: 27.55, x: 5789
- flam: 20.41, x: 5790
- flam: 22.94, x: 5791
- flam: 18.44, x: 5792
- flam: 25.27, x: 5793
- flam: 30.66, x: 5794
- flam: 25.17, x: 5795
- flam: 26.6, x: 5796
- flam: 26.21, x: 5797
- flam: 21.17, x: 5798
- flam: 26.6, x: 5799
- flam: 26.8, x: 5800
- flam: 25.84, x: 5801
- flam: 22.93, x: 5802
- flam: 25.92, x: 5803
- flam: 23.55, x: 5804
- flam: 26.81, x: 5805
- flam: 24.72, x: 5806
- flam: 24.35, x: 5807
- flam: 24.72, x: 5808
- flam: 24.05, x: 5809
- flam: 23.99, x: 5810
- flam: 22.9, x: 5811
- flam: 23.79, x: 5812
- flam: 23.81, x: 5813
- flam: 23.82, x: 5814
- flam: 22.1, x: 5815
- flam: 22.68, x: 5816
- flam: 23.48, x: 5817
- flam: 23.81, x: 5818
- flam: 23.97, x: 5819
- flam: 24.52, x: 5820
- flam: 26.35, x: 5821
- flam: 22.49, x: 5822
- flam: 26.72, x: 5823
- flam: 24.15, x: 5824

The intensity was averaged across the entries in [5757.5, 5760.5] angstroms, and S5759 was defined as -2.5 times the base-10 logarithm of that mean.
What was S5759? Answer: -3.46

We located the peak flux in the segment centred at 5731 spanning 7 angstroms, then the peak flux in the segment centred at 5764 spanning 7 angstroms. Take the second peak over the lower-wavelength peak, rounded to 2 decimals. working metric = 0.87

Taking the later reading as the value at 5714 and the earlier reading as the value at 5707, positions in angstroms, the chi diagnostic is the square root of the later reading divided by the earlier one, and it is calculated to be 1.37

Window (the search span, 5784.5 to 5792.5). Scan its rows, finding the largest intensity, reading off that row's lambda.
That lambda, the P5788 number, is 5789 angstroms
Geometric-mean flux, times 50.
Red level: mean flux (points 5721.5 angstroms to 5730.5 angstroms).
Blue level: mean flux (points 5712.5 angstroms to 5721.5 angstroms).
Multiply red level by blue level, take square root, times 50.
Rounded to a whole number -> 1245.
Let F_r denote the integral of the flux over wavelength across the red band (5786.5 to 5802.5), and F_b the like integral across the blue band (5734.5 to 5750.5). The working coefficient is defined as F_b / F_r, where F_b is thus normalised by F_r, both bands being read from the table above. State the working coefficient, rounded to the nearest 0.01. 1.01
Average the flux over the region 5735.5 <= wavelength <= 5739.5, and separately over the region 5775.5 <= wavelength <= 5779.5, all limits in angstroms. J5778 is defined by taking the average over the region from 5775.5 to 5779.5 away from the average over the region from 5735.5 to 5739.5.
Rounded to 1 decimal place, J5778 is 2.2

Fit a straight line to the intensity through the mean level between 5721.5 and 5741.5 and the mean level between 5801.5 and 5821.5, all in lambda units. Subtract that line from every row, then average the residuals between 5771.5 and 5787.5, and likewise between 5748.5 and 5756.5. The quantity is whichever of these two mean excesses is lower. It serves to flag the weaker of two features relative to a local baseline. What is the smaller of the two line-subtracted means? -1.2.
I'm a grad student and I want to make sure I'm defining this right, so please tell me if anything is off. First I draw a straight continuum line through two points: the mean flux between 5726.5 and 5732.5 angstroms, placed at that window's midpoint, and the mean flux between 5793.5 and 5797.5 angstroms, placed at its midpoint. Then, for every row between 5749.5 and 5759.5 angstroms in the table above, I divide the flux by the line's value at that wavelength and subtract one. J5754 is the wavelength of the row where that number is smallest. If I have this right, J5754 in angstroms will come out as 5754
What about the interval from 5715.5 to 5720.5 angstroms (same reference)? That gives 5718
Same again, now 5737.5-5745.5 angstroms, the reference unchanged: 5741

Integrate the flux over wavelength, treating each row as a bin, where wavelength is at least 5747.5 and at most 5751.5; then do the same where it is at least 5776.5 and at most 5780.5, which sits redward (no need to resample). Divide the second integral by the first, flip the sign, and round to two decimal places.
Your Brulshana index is -0.88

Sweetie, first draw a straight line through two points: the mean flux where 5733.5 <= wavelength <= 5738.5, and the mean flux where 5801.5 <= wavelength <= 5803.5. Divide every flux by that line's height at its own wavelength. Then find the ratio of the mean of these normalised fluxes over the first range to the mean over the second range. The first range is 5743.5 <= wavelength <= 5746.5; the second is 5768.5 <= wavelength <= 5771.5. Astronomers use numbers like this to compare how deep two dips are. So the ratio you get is 1.00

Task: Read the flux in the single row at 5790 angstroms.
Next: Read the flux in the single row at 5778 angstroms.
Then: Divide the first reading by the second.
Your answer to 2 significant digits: 0.90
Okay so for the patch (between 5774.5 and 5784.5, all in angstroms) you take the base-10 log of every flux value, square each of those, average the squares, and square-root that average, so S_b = 1.35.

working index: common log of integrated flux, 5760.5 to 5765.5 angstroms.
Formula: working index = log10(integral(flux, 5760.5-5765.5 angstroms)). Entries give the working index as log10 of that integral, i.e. 2.07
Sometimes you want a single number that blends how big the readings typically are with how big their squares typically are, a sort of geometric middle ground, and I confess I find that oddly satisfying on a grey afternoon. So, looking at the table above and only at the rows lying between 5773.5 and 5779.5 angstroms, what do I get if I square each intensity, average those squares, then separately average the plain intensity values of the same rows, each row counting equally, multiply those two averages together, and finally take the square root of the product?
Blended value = 109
